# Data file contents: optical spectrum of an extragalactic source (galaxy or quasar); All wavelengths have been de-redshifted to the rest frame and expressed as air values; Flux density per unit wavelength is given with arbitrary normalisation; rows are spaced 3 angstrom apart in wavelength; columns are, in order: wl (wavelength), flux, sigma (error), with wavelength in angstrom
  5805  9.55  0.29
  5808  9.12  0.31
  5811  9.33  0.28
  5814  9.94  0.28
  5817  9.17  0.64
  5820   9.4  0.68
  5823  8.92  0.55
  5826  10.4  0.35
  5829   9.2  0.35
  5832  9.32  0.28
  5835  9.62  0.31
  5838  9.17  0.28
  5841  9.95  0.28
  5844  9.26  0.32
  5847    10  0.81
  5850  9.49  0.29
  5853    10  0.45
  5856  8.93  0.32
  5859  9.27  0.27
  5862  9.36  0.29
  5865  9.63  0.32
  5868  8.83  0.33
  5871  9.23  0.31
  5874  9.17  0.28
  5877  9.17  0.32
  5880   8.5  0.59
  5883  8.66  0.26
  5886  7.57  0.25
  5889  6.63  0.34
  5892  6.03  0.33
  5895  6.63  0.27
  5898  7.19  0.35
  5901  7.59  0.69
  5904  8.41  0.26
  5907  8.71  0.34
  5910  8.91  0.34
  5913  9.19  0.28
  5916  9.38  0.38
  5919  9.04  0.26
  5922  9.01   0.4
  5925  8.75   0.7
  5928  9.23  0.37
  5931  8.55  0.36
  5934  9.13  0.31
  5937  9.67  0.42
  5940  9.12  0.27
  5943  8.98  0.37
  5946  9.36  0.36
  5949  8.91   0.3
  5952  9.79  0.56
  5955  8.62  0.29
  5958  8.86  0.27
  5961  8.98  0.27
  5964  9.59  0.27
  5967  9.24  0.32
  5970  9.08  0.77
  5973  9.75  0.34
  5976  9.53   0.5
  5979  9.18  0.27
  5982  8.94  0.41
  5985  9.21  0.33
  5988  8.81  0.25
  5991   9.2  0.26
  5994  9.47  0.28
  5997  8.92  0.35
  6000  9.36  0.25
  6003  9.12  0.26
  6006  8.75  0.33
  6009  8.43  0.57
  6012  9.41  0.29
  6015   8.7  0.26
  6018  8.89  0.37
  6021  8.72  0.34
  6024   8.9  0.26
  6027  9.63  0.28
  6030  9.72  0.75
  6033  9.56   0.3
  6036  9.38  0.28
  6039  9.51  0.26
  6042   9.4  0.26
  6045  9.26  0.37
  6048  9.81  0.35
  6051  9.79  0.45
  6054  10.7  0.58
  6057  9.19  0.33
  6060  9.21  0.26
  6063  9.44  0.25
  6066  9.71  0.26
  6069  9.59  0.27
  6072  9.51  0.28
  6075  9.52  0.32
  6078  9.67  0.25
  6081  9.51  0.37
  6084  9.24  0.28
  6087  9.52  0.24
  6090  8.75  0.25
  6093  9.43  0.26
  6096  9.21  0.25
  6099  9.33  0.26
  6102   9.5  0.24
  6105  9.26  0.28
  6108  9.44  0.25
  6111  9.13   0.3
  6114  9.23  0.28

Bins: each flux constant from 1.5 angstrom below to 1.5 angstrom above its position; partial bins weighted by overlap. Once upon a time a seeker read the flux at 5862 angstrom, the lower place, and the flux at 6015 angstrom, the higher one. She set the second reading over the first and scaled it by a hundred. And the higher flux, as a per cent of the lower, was 93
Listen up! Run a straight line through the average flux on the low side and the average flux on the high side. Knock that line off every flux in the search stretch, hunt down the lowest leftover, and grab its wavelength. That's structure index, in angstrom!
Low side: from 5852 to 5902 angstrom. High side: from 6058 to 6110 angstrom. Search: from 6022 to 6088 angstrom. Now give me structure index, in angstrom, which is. 6024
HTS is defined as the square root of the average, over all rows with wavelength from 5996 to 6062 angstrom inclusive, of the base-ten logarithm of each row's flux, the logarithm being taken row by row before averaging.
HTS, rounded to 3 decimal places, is 0.984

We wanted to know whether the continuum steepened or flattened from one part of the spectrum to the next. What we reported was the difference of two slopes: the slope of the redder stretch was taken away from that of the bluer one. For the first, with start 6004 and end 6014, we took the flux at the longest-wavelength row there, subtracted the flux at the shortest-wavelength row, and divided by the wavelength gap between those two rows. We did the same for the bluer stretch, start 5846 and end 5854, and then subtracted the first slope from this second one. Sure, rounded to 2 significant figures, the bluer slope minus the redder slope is -0.11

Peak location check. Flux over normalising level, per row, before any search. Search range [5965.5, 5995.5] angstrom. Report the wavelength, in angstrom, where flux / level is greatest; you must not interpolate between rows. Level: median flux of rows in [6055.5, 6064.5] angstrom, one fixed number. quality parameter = 5973 angstrom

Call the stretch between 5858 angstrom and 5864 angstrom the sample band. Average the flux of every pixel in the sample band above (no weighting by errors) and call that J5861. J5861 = 9.3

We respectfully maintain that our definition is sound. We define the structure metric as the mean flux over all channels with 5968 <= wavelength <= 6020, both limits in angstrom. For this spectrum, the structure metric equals 9.10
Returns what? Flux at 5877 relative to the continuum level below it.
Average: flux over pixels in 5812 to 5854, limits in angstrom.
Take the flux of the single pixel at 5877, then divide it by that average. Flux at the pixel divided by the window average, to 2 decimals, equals 0.96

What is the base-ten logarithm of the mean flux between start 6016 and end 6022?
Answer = 0.945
